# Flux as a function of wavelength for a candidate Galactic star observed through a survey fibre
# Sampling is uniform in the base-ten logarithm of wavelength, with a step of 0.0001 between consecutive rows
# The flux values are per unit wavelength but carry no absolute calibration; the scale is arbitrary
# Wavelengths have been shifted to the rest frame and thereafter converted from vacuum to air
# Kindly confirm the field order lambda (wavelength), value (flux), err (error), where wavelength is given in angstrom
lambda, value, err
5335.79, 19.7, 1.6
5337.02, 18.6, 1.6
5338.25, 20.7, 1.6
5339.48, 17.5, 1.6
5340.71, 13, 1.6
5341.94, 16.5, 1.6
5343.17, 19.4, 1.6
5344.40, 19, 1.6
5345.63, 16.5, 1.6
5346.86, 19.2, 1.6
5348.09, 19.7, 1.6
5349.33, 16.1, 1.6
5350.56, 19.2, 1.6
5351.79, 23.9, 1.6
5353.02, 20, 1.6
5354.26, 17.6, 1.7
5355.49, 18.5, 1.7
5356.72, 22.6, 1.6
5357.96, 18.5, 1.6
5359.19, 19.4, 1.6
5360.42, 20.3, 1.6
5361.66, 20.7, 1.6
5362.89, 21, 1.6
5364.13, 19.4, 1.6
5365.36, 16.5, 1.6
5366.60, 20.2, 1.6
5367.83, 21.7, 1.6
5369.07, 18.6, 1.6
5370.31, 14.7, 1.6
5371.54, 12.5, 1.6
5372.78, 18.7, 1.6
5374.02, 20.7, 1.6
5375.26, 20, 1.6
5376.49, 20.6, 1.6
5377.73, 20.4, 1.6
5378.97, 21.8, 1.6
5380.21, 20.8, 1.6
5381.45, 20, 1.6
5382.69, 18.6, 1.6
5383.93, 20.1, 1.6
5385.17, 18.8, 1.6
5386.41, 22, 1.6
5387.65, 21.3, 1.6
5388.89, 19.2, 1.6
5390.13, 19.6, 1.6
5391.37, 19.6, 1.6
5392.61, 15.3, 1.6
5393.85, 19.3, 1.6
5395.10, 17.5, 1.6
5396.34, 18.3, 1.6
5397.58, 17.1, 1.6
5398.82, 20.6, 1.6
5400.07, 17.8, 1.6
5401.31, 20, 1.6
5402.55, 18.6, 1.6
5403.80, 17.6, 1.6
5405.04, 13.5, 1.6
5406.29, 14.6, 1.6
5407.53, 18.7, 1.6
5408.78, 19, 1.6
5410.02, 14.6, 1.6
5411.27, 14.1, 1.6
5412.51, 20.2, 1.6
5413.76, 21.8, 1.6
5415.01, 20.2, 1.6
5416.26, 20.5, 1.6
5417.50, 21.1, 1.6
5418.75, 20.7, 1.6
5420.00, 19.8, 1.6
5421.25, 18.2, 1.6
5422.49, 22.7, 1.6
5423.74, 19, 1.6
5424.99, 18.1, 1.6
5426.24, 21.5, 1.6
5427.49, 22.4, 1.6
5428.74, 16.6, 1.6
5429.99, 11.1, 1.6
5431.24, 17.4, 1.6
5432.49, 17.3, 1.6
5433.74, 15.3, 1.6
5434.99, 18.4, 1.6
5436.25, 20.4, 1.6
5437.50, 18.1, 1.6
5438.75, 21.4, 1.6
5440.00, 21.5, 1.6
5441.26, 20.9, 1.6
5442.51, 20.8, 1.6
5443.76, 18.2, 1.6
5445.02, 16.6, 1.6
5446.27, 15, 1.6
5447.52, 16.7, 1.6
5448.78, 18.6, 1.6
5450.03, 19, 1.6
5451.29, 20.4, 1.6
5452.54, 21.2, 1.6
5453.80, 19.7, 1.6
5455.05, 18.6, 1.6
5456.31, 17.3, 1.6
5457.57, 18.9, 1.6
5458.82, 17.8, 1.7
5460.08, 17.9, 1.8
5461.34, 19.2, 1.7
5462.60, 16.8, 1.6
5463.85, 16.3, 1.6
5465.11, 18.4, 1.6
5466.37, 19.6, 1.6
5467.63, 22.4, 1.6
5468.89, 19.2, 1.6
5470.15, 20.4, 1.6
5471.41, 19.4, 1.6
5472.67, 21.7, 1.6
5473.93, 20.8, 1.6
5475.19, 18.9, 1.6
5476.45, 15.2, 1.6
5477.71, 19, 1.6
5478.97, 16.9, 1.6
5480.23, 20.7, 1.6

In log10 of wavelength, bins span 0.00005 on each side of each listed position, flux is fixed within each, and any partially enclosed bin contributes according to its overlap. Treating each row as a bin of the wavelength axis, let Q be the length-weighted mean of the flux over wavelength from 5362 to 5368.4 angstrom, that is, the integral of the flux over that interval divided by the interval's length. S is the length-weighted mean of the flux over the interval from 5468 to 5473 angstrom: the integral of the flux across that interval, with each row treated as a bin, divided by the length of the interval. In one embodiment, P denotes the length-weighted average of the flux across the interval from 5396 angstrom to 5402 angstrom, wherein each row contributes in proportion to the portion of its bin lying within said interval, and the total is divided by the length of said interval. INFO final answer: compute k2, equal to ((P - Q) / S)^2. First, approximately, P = 18.8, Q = 19.8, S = 20.2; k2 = 0.002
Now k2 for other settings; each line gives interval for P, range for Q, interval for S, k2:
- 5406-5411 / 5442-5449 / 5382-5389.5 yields 0.002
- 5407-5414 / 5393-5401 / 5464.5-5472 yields 0.001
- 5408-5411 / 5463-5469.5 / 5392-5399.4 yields 0.020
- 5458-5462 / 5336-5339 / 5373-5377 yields 0.004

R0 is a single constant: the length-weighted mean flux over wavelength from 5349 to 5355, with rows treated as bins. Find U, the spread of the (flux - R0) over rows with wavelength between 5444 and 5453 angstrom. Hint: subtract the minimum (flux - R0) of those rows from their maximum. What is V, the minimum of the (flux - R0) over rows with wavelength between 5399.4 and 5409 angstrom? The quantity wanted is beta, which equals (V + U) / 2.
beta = 0.1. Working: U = 6.2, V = -6.0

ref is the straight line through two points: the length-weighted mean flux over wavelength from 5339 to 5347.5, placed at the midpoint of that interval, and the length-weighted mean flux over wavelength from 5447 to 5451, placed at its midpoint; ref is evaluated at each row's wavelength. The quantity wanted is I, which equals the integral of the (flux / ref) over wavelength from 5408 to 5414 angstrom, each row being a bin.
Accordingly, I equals 5.9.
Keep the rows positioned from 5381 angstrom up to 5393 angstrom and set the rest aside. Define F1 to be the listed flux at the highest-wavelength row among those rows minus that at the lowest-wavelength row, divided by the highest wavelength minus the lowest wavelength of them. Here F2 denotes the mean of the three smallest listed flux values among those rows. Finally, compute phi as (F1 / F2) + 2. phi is 1.98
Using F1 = -0.4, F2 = 17.6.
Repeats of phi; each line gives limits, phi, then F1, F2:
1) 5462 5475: 2.02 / 0.4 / 17.2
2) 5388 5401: 1.99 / -0.1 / 16.6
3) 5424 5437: 2.01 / 0.2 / 14.3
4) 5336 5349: 2.01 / 0.1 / 15.3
